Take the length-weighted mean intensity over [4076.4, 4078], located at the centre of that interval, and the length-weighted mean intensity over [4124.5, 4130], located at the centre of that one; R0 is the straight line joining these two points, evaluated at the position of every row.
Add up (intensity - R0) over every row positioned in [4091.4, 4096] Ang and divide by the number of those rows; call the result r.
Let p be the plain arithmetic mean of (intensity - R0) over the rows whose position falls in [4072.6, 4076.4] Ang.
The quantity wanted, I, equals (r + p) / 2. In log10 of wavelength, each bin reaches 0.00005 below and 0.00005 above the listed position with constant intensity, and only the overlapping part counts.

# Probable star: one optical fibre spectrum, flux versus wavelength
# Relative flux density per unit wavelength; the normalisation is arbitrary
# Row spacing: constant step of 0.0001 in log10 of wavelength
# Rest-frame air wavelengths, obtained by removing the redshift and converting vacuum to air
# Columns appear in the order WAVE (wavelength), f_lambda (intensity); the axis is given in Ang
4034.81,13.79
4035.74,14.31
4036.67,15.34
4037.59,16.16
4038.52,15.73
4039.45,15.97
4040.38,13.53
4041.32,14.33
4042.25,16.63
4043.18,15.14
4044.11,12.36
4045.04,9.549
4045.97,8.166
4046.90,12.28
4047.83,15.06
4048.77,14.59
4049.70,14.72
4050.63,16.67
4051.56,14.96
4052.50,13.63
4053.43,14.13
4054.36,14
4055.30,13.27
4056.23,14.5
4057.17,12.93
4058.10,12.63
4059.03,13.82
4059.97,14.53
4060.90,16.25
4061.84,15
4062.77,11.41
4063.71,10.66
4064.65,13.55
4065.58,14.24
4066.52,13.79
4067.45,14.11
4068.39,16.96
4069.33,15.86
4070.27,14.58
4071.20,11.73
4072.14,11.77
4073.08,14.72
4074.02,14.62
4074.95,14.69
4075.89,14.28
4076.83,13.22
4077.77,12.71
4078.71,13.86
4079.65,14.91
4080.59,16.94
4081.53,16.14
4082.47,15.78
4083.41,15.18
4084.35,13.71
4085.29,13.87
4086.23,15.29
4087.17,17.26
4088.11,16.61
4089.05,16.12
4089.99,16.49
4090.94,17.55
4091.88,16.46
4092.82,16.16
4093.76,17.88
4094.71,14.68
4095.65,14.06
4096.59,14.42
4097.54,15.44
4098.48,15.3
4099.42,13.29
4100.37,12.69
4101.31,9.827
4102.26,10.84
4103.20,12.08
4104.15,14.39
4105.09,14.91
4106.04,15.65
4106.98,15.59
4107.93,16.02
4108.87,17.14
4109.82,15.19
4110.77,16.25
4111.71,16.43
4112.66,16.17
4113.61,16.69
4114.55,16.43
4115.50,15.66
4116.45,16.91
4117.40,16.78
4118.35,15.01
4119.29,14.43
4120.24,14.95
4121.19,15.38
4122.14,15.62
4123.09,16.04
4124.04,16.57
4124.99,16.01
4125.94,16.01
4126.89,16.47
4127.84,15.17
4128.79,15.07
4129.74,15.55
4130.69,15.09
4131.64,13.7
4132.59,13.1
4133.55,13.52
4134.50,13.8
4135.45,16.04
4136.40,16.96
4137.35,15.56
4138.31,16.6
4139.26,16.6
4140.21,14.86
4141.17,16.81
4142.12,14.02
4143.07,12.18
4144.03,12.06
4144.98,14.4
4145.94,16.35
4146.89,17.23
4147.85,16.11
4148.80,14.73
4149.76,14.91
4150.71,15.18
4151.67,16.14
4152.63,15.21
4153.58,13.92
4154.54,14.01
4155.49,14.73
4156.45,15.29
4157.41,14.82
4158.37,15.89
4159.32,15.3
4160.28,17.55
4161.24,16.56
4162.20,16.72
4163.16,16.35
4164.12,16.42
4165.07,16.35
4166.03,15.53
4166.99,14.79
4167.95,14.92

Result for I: 1.8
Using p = 1.7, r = 2.0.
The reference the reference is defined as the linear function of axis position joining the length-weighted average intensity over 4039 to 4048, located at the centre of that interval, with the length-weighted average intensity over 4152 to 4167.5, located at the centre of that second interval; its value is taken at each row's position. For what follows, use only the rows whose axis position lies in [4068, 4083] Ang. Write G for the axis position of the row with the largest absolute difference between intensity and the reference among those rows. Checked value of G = 4068.39 Ang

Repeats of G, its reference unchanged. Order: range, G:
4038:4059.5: 4045.97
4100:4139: 4101.31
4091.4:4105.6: 4101.31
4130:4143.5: 4143.07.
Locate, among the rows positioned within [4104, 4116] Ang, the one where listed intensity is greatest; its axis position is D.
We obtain 4108.87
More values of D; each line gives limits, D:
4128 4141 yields 4136.40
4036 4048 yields 4042.25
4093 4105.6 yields 4093.76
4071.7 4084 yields 4080.59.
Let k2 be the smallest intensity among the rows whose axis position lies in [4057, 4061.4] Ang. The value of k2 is 12.63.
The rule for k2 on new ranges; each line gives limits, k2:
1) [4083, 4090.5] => 13.71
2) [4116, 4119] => 15.01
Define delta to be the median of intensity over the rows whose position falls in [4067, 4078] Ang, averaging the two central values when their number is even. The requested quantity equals 14.4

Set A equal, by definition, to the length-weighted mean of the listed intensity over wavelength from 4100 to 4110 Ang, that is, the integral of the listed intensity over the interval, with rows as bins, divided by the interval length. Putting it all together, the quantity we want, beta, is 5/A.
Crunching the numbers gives 0.357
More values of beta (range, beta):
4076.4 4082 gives 0.342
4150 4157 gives 0.335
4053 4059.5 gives 0.367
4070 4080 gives 0.365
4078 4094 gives 0.316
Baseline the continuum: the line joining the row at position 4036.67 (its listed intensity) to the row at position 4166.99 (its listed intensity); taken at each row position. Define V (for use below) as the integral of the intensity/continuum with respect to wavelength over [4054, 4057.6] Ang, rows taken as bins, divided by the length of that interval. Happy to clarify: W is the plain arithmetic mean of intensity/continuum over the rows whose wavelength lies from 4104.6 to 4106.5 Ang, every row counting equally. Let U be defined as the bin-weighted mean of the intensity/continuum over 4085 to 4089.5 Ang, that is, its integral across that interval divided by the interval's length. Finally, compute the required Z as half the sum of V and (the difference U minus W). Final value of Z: 0.466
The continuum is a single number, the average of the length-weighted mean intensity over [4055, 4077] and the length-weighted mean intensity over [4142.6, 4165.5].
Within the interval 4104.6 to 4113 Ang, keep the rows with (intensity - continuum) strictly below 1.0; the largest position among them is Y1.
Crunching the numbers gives 4109.82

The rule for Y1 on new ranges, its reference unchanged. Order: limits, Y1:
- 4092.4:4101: 4100.37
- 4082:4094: 4086.23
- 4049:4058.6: 4058.10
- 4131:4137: 4134.50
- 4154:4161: 4159.32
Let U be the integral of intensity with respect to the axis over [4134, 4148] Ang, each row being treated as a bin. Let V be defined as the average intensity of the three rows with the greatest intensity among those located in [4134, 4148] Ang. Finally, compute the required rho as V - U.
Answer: -197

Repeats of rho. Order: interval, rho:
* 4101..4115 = -193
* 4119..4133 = -198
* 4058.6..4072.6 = -178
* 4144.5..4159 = -205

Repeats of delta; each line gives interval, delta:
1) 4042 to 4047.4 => 12.3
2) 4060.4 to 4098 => 14.7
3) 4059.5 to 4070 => 14.2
